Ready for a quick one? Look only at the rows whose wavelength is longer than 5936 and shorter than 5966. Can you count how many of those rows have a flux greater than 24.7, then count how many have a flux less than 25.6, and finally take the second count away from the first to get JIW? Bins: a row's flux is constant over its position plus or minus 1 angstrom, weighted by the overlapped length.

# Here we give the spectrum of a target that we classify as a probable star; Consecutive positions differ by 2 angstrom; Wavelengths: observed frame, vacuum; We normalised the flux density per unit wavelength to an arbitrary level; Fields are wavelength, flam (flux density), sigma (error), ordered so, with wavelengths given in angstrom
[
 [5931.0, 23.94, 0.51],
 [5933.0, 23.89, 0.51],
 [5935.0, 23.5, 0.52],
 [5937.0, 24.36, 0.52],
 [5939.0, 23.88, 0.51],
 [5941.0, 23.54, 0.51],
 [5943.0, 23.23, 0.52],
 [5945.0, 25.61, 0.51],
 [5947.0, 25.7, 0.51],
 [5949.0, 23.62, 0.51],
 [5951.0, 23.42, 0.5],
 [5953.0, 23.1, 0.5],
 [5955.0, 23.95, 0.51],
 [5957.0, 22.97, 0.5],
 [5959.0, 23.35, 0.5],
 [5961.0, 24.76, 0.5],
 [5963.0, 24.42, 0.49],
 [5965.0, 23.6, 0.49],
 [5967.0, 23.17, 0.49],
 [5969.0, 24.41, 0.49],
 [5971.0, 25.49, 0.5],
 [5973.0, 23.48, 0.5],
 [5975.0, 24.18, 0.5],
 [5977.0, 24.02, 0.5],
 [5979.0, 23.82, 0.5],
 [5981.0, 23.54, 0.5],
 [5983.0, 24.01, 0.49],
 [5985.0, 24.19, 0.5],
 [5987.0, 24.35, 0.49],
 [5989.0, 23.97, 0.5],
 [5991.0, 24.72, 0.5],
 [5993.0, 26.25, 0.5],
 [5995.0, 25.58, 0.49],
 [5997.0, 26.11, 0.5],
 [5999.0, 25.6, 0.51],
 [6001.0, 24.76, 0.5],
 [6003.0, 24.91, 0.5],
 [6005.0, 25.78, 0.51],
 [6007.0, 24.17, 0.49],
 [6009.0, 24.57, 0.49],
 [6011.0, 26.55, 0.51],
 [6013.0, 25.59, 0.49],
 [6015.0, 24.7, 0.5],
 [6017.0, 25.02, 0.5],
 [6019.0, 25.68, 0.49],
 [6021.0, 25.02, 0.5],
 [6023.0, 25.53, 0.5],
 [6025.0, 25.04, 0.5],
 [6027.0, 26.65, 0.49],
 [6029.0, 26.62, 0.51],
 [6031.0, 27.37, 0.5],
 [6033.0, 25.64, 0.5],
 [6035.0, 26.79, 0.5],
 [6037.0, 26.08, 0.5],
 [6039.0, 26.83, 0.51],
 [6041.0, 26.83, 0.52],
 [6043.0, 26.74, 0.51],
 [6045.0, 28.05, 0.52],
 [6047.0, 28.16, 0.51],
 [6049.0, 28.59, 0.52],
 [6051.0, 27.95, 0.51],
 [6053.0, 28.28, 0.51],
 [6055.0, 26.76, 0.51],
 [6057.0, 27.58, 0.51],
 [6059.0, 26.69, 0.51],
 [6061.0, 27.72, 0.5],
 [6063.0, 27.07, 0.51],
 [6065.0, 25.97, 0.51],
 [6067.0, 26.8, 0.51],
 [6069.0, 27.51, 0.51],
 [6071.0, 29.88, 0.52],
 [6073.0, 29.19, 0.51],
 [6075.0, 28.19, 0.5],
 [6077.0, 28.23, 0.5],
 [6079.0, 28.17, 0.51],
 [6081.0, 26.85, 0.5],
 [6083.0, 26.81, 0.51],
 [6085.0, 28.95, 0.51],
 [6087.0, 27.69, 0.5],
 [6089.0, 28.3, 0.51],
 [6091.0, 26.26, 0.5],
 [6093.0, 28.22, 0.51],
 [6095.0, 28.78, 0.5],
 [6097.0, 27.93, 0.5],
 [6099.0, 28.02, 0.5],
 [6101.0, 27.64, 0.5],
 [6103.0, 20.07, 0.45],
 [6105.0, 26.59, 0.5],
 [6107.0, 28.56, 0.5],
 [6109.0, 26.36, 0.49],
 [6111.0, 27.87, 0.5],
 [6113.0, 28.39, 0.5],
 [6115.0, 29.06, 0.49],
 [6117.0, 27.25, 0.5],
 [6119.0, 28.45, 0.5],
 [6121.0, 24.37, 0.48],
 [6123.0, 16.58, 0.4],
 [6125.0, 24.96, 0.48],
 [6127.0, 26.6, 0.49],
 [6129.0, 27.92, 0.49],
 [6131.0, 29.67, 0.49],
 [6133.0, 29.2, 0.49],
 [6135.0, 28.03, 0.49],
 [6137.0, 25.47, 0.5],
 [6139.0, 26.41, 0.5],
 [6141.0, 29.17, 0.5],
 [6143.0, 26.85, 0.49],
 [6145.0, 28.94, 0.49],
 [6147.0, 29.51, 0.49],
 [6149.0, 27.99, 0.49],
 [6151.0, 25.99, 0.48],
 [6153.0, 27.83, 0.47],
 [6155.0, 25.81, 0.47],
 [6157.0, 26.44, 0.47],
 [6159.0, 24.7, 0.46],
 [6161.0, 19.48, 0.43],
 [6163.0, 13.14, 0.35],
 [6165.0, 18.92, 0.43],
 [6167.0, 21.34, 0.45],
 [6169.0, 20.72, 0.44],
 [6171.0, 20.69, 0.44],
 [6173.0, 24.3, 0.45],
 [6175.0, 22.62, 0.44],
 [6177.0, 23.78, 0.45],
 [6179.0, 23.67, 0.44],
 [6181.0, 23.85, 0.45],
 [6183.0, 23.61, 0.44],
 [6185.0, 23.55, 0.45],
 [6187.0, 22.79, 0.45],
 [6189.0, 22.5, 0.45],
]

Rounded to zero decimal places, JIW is -10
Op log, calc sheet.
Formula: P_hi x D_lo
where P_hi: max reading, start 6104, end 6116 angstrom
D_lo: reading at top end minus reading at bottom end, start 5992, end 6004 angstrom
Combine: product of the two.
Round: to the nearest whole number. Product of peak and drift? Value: -39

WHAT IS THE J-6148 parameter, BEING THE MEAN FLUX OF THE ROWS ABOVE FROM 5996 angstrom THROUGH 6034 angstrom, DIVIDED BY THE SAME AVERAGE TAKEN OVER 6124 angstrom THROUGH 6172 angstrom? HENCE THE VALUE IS 1.012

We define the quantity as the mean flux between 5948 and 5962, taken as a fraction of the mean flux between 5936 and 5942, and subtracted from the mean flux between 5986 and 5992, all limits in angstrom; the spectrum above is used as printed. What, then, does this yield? 23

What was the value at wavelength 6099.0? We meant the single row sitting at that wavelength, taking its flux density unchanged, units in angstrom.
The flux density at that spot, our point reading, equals 28.02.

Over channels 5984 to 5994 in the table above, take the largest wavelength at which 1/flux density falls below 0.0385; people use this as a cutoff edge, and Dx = 5993.0 angstrom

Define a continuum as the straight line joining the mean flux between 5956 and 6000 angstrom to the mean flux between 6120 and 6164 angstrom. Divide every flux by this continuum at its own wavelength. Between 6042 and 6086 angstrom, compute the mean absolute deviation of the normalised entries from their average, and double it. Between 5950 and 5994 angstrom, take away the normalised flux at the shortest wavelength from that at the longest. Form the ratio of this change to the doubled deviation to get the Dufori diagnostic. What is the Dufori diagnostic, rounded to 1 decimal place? 1.6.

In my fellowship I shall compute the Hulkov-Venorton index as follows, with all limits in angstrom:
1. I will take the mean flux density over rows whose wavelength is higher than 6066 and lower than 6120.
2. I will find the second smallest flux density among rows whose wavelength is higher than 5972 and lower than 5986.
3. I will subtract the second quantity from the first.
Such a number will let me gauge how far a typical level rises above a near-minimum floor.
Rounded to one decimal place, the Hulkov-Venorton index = 4.1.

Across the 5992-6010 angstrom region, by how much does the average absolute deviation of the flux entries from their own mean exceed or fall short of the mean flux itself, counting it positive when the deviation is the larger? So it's -25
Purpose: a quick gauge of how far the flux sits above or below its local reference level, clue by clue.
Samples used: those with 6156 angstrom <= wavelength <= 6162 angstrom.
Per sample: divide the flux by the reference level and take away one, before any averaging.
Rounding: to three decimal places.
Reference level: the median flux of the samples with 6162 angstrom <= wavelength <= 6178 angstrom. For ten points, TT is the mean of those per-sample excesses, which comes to 0.119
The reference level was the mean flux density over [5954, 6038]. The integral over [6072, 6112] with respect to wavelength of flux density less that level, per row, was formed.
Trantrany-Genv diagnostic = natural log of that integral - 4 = 0.61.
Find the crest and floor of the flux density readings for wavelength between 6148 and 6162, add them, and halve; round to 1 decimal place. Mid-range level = 23.7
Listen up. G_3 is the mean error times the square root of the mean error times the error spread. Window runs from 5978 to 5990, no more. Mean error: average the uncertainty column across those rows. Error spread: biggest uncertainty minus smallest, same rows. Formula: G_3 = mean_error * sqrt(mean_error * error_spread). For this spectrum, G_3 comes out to 0.035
